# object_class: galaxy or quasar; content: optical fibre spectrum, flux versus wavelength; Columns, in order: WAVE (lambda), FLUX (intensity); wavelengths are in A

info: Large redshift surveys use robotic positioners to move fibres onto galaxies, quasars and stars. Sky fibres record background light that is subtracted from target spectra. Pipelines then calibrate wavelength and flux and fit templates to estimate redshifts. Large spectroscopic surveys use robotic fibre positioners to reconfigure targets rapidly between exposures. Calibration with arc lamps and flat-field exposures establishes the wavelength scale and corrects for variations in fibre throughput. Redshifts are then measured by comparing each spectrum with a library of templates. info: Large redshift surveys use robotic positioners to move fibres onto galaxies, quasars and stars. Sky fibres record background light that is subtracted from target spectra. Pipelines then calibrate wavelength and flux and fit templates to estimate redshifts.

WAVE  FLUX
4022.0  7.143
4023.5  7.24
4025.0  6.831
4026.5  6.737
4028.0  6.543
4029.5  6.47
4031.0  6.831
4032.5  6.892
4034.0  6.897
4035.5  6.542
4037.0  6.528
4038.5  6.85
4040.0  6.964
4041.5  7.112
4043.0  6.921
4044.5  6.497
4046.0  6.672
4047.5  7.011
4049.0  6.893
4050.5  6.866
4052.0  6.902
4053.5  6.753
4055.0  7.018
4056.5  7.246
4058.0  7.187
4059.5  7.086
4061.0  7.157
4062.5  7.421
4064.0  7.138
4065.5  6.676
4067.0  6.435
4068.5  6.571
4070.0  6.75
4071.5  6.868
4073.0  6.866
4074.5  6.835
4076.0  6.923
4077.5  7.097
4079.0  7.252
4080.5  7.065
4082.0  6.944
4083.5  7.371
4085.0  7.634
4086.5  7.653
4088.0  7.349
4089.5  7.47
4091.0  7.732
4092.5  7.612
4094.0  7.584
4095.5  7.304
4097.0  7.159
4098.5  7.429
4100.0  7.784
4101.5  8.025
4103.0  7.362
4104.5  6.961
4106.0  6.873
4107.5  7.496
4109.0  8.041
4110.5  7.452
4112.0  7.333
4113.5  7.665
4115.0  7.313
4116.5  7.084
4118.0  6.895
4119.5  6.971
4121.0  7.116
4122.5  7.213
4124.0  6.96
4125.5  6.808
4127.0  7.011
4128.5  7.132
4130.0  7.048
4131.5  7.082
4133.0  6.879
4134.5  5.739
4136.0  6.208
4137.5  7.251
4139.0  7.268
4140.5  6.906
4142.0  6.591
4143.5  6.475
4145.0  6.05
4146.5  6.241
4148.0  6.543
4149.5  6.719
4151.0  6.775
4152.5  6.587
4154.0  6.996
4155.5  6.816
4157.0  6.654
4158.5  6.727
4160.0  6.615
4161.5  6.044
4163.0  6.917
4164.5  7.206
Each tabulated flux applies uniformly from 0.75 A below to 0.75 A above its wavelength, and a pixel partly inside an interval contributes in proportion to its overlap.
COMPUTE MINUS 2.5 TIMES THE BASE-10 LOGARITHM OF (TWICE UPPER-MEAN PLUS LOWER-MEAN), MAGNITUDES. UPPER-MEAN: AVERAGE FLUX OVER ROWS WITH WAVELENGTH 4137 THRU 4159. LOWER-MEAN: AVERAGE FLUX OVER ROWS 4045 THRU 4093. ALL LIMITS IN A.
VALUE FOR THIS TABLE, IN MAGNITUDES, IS -3.28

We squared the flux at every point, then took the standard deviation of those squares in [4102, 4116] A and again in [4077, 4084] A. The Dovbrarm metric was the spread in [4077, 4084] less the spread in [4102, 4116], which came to -2.8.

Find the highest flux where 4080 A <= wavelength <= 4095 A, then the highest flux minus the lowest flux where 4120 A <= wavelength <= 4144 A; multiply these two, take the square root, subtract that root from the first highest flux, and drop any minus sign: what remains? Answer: 4.3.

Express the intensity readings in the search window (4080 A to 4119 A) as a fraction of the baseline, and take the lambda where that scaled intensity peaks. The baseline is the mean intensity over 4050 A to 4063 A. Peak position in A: 4109.0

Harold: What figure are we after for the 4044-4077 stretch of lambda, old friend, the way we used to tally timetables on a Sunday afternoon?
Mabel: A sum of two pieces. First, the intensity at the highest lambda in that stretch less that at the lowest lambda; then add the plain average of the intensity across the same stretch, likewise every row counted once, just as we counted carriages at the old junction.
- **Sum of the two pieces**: 7.3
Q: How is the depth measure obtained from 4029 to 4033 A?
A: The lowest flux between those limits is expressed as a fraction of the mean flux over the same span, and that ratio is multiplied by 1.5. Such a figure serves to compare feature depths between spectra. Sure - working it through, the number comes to 1.44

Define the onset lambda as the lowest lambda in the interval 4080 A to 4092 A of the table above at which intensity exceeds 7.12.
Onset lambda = 4083.5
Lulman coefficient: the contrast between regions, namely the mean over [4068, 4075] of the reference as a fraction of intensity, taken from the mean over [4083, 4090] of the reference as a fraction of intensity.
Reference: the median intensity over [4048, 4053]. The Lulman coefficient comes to -0.097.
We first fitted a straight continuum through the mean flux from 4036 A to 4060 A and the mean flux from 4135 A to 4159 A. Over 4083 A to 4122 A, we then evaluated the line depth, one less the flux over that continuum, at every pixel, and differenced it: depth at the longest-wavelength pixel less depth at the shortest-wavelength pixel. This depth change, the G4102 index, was 0.02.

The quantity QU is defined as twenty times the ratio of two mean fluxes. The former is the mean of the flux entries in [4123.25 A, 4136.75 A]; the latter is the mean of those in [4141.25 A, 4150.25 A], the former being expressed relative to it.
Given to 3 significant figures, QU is 21.0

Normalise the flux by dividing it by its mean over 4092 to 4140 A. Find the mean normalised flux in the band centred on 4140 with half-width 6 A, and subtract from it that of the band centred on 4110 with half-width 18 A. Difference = -0.10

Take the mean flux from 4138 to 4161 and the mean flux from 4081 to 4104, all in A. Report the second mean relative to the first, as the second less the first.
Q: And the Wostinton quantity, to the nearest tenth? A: 0.8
